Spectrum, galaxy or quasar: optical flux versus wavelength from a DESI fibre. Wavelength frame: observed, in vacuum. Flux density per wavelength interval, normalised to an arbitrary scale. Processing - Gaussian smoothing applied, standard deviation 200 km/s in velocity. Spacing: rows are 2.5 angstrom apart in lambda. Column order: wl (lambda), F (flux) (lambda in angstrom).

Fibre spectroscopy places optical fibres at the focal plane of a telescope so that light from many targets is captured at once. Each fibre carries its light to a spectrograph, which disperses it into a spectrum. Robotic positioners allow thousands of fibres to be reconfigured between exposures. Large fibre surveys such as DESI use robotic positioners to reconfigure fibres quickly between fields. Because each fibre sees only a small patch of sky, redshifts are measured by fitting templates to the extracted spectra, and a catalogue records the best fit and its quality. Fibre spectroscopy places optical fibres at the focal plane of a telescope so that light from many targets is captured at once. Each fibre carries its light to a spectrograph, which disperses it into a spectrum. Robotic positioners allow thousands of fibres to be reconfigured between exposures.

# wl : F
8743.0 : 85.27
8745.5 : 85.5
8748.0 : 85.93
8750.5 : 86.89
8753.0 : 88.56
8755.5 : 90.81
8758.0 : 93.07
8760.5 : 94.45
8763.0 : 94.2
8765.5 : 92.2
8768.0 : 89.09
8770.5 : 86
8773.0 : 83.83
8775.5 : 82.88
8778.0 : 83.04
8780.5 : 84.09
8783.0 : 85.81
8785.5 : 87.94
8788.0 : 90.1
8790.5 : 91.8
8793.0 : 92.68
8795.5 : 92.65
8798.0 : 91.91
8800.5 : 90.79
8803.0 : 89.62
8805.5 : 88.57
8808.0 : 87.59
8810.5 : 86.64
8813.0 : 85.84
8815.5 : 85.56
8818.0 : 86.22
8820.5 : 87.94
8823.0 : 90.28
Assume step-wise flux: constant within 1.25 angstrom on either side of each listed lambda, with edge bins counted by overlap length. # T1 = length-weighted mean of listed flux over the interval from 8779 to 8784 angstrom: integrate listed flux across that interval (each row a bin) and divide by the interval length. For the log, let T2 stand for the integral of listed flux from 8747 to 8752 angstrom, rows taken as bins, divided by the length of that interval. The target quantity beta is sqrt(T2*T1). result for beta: 86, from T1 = 85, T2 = 87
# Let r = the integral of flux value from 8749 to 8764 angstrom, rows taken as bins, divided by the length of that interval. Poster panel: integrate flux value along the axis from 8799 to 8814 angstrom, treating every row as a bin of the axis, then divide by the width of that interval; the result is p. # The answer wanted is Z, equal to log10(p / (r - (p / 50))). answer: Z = -0.006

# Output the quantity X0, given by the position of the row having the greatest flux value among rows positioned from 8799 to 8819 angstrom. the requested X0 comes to 8800.5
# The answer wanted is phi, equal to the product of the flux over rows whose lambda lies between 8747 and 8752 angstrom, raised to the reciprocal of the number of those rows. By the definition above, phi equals 86.4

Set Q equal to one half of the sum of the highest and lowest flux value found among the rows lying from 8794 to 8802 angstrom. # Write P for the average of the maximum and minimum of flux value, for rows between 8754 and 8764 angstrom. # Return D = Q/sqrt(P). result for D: 9.5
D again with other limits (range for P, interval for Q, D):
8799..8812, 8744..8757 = 9.4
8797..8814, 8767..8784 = 9.1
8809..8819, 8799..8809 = 9.6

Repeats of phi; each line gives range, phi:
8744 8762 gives 89.3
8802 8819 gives 87.1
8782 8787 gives 86.9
